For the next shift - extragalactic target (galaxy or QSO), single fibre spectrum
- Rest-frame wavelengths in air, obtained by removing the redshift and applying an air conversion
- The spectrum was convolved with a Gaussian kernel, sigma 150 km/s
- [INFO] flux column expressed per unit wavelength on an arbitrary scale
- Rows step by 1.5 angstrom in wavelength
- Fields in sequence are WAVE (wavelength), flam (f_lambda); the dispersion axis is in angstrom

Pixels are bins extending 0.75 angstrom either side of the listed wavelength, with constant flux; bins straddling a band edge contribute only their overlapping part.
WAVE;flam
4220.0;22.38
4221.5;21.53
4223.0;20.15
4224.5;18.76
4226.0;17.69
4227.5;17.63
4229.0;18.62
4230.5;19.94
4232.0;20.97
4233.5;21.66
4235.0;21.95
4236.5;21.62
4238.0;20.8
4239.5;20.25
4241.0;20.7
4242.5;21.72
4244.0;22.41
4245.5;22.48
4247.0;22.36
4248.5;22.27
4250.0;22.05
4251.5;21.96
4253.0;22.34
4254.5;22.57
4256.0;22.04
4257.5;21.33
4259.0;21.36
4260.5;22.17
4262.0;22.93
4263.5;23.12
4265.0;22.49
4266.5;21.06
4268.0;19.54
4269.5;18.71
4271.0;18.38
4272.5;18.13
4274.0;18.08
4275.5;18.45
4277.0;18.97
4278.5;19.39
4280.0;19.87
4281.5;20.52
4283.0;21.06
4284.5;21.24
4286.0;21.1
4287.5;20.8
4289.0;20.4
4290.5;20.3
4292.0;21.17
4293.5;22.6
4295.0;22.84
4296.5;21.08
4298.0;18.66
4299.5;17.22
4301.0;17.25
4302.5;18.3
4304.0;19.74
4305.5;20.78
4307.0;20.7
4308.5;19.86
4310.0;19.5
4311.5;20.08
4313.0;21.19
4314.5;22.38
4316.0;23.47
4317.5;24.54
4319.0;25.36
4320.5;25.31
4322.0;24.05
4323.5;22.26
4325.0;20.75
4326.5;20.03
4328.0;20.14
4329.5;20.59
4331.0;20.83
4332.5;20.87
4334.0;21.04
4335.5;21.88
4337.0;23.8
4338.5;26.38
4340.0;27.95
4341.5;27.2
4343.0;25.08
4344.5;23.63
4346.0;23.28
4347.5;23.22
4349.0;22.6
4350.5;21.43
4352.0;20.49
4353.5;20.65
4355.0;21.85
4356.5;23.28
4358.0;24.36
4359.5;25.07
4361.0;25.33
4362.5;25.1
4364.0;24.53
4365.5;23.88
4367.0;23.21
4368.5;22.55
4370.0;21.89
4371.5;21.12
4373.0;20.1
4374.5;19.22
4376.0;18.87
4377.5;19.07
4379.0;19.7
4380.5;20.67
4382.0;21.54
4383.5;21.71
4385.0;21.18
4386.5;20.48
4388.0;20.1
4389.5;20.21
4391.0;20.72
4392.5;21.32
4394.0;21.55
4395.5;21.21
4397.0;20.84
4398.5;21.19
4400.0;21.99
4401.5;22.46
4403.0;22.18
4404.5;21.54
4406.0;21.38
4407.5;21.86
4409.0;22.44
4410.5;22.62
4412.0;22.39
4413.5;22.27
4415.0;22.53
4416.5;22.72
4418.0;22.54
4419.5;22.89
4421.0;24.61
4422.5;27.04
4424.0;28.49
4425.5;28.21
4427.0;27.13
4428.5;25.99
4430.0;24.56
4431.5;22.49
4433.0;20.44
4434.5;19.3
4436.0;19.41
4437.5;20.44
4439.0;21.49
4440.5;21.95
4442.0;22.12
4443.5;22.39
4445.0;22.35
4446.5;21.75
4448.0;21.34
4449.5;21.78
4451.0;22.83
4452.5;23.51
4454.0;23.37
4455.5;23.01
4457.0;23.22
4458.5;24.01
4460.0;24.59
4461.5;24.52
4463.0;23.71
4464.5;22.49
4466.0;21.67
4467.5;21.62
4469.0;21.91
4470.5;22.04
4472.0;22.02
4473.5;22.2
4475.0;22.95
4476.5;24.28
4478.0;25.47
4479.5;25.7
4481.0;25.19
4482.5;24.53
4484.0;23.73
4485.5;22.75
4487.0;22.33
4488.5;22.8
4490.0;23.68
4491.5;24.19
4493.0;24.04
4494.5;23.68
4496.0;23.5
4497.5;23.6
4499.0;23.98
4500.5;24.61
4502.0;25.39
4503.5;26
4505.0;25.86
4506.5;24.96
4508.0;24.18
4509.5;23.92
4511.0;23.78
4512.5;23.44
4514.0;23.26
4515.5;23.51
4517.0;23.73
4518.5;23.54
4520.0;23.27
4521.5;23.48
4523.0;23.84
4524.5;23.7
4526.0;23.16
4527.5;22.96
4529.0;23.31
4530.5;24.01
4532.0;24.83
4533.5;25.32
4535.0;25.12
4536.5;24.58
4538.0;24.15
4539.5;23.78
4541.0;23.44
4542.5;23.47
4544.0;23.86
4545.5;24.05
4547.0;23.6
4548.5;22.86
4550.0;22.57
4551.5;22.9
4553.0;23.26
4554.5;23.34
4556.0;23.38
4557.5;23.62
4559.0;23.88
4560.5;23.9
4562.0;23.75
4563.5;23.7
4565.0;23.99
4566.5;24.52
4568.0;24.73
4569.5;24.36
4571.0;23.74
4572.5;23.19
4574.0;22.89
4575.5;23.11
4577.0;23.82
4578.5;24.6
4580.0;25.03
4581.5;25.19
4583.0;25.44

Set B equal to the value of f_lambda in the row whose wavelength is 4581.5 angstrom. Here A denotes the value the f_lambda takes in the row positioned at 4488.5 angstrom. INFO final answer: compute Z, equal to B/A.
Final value 1.10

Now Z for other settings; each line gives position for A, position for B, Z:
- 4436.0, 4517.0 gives 1.22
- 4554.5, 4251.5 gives 0.94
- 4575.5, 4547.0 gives 1.02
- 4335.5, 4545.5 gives 1.10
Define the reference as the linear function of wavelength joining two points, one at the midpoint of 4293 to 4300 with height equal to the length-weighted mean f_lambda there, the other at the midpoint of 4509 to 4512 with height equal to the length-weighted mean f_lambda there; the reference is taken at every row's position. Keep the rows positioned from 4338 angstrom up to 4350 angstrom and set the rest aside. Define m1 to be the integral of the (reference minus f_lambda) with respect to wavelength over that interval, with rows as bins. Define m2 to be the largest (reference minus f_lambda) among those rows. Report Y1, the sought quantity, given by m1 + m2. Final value -44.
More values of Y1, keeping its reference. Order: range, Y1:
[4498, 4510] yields -14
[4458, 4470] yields 2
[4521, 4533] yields 5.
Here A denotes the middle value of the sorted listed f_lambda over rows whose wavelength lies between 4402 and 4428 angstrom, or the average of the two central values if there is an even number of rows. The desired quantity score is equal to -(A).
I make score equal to -22.5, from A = 22.5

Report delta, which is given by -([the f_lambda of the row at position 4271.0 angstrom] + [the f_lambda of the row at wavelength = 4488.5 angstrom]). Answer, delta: -41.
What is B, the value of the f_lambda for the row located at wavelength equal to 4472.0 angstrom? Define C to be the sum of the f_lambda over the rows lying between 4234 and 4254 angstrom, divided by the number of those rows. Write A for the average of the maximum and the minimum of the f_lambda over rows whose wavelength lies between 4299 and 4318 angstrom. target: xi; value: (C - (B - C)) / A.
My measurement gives 1.03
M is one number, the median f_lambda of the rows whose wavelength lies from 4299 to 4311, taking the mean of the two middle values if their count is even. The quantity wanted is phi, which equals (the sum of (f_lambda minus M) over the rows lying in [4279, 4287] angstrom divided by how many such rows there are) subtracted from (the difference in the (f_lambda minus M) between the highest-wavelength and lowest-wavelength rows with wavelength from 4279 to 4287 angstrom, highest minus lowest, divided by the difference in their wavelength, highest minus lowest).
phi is -0.9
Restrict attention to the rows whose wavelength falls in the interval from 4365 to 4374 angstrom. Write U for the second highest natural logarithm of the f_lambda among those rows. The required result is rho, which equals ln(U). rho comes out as 1.146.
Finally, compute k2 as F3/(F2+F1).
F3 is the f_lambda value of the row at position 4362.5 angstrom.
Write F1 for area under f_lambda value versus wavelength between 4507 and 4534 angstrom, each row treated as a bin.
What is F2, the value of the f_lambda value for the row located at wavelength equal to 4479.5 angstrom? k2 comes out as 0.038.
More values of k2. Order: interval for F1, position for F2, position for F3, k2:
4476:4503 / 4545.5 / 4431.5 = 0.033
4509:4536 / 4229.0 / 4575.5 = 0.035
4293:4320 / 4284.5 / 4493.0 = 0.041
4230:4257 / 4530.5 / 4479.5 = 0.042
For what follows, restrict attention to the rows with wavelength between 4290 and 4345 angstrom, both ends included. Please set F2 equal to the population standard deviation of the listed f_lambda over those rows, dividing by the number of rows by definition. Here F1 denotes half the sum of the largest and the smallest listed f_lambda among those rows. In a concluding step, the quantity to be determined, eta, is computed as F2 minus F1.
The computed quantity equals -20.0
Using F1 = 22.6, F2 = 2.57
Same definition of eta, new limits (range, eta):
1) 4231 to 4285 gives -19.1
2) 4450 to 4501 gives -22.6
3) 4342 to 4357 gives -21.4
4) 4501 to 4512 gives -24.0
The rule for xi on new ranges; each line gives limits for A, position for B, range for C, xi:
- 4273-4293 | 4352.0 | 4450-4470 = 1.31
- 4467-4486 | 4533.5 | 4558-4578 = 0.94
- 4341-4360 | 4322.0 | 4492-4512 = 1.04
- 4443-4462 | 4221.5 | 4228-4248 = 0.91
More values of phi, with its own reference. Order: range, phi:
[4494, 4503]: -4.3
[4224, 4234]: 0.6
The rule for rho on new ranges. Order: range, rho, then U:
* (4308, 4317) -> 1.134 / 3.11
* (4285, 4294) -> 1.116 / 3.05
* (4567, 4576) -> 1.161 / 3.19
